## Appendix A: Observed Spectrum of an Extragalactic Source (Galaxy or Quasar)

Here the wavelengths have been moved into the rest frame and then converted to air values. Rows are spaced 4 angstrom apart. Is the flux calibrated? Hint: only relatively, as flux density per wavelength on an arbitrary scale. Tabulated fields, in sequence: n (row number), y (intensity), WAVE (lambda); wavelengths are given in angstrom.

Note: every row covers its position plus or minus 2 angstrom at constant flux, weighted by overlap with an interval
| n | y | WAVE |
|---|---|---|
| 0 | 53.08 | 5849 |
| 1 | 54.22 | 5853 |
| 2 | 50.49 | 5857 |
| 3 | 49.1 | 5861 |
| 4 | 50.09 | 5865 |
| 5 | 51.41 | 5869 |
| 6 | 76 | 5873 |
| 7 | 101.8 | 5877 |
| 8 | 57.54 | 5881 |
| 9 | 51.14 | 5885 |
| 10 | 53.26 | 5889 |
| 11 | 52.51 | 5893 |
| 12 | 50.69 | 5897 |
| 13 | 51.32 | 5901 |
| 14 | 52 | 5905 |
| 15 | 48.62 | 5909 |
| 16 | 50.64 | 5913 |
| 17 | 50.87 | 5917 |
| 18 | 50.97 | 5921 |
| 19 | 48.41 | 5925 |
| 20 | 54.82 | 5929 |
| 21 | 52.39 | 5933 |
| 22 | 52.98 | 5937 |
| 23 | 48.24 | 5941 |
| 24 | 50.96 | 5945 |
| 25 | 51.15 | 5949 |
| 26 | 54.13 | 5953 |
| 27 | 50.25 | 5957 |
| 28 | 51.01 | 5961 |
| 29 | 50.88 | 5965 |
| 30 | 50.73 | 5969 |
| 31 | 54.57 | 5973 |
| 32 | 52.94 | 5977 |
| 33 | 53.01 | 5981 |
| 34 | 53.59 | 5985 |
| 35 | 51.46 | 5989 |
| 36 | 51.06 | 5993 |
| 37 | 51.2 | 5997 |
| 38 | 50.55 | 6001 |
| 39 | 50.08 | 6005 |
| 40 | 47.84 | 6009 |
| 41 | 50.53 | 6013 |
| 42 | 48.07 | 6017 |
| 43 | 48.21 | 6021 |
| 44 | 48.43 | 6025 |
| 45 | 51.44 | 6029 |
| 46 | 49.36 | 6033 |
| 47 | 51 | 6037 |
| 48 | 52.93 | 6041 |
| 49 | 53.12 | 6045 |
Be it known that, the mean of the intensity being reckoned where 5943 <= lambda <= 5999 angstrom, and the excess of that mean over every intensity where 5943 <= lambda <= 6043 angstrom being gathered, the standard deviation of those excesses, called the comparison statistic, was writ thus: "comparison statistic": 1.8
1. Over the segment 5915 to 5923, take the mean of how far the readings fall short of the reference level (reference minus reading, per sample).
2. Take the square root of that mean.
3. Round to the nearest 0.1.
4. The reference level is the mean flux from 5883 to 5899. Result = 1.0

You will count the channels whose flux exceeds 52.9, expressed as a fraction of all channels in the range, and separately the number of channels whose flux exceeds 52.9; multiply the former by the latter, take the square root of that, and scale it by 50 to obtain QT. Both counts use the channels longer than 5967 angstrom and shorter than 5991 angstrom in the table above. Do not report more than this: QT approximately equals 82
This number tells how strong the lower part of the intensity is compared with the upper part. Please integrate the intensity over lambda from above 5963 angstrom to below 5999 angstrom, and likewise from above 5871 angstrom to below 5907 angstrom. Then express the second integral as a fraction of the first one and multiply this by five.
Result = 5.8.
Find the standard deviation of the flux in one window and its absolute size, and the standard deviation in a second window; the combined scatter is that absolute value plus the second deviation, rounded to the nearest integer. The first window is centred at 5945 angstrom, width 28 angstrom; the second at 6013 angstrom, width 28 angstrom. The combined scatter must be 3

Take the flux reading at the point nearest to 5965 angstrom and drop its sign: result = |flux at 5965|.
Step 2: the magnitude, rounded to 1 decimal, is 50.9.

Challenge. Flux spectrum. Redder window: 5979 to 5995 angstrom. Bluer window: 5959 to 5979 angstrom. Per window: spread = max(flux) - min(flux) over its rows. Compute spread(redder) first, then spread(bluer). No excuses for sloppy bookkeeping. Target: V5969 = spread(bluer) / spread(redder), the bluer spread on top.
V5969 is 1.5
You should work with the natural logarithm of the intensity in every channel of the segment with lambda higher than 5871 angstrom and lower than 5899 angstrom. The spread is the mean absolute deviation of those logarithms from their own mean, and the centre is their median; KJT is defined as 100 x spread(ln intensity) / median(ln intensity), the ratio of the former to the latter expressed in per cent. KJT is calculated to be 5.2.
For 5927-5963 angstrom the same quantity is 0.8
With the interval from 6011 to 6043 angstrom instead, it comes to 0.8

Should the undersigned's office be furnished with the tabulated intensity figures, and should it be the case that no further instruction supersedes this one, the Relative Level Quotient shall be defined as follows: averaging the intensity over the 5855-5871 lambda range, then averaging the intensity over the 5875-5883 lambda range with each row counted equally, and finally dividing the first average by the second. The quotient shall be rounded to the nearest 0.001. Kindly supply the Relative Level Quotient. 0.631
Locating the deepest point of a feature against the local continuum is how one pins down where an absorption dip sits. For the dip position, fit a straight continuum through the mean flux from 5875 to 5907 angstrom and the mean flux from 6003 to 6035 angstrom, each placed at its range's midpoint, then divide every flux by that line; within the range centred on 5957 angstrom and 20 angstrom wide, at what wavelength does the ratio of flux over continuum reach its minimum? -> 5957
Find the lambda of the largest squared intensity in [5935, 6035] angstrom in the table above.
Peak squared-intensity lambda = 5973 angstrom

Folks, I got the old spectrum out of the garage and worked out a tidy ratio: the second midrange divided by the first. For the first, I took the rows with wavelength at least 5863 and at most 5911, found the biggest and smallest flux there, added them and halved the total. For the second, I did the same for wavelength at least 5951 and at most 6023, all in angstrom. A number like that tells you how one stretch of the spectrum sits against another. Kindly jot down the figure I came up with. 0.68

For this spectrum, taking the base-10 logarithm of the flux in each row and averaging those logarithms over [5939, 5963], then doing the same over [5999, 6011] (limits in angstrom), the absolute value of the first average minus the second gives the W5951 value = 0.013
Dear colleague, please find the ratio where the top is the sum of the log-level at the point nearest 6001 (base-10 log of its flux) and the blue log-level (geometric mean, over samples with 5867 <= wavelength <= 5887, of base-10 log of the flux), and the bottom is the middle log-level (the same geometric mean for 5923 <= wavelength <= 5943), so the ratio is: 2.05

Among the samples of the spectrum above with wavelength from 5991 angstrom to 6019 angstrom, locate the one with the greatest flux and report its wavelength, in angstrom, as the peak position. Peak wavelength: 5997 angstrom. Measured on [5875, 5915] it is 5877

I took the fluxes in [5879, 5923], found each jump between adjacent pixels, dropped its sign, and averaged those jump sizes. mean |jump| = 1.8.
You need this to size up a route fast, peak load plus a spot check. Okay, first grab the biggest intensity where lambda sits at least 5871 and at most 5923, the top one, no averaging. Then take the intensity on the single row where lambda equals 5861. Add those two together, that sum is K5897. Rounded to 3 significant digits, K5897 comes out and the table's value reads 151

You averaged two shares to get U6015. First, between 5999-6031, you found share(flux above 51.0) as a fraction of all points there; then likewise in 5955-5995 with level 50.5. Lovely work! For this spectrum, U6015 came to 0.51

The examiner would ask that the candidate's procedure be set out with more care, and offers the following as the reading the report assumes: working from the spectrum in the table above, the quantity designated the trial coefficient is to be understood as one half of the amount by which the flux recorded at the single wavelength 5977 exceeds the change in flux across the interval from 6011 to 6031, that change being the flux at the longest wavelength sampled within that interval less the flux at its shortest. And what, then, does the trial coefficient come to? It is 26.0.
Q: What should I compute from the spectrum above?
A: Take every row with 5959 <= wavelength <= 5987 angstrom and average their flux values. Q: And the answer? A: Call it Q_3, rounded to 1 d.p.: 52.4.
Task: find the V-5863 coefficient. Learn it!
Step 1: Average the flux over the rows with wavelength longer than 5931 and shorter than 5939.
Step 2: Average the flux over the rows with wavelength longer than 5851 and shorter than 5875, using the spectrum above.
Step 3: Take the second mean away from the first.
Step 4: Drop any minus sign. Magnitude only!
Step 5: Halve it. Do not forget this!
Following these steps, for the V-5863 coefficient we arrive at 1.3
